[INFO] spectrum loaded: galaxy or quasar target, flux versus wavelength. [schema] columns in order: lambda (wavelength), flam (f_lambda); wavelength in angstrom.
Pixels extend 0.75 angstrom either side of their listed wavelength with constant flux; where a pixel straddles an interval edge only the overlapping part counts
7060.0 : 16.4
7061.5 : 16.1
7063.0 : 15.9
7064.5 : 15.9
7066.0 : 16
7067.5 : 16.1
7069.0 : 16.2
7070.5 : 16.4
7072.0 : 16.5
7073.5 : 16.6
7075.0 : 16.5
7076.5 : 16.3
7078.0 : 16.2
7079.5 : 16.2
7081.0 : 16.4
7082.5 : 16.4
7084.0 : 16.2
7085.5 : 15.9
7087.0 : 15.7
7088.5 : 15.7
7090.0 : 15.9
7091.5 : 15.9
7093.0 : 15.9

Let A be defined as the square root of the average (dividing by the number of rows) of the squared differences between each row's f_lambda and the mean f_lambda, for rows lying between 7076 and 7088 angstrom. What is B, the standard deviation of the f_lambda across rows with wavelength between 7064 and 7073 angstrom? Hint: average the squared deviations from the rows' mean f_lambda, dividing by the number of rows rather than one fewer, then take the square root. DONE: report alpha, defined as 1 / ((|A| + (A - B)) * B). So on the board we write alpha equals 19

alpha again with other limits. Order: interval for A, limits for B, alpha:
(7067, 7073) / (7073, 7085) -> 40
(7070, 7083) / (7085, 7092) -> 64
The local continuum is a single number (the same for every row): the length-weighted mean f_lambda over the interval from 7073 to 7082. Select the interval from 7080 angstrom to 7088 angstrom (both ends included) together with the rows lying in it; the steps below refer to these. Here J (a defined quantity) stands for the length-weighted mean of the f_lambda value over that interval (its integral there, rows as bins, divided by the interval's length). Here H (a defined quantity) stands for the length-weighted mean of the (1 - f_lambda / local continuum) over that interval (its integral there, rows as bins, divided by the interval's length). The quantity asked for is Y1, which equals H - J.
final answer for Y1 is -16.1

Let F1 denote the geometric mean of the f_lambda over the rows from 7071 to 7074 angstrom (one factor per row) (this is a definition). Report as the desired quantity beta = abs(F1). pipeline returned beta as 16.5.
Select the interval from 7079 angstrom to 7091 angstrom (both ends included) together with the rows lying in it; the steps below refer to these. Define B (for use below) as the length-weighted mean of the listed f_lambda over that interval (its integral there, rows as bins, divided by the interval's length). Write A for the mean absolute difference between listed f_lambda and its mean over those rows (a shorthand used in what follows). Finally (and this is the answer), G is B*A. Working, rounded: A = 0.25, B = 16.0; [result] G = 4.0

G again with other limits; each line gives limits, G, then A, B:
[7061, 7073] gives 2.8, 0.17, 16.1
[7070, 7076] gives 0.8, 0.05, 16.5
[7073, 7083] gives 1.9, 0.12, 16.4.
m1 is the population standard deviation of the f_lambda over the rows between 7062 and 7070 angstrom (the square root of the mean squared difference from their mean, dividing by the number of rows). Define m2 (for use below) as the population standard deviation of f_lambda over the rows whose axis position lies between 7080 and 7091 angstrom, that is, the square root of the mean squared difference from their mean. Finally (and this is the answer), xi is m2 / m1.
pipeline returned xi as 2.4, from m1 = 0.12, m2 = 0.281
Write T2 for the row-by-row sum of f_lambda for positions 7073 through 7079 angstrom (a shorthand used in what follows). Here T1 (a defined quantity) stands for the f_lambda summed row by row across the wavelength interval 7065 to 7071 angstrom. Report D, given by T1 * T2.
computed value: 4244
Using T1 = 64.7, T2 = 65.6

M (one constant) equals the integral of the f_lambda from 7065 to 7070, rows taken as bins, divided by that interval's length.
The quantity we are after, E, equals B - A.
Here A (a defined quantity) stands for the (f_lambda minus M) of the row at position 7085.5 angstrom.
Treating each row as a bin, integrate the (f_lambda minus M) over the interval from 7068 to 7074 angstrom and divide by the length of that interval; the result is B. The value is 0.5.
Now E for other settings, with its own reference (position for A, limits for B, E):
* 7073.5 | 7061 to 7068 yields -0.6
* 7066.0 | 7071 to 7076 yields 0.5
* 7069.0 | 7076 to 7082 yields 0.1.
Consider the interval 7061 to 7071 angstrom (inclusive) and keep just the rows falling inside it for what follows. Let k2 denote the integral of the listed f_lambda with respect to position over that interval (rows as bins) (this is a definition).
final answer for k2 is 161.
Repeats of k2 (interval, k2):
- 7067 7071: 65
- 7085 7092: 111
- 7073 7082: 147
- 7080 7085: 82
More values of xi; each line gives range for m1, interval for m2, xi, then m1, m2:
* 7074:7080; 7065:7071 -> 1.2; 0.12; 0.148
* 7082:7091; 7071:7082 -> 0.6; 0.26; 0.146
